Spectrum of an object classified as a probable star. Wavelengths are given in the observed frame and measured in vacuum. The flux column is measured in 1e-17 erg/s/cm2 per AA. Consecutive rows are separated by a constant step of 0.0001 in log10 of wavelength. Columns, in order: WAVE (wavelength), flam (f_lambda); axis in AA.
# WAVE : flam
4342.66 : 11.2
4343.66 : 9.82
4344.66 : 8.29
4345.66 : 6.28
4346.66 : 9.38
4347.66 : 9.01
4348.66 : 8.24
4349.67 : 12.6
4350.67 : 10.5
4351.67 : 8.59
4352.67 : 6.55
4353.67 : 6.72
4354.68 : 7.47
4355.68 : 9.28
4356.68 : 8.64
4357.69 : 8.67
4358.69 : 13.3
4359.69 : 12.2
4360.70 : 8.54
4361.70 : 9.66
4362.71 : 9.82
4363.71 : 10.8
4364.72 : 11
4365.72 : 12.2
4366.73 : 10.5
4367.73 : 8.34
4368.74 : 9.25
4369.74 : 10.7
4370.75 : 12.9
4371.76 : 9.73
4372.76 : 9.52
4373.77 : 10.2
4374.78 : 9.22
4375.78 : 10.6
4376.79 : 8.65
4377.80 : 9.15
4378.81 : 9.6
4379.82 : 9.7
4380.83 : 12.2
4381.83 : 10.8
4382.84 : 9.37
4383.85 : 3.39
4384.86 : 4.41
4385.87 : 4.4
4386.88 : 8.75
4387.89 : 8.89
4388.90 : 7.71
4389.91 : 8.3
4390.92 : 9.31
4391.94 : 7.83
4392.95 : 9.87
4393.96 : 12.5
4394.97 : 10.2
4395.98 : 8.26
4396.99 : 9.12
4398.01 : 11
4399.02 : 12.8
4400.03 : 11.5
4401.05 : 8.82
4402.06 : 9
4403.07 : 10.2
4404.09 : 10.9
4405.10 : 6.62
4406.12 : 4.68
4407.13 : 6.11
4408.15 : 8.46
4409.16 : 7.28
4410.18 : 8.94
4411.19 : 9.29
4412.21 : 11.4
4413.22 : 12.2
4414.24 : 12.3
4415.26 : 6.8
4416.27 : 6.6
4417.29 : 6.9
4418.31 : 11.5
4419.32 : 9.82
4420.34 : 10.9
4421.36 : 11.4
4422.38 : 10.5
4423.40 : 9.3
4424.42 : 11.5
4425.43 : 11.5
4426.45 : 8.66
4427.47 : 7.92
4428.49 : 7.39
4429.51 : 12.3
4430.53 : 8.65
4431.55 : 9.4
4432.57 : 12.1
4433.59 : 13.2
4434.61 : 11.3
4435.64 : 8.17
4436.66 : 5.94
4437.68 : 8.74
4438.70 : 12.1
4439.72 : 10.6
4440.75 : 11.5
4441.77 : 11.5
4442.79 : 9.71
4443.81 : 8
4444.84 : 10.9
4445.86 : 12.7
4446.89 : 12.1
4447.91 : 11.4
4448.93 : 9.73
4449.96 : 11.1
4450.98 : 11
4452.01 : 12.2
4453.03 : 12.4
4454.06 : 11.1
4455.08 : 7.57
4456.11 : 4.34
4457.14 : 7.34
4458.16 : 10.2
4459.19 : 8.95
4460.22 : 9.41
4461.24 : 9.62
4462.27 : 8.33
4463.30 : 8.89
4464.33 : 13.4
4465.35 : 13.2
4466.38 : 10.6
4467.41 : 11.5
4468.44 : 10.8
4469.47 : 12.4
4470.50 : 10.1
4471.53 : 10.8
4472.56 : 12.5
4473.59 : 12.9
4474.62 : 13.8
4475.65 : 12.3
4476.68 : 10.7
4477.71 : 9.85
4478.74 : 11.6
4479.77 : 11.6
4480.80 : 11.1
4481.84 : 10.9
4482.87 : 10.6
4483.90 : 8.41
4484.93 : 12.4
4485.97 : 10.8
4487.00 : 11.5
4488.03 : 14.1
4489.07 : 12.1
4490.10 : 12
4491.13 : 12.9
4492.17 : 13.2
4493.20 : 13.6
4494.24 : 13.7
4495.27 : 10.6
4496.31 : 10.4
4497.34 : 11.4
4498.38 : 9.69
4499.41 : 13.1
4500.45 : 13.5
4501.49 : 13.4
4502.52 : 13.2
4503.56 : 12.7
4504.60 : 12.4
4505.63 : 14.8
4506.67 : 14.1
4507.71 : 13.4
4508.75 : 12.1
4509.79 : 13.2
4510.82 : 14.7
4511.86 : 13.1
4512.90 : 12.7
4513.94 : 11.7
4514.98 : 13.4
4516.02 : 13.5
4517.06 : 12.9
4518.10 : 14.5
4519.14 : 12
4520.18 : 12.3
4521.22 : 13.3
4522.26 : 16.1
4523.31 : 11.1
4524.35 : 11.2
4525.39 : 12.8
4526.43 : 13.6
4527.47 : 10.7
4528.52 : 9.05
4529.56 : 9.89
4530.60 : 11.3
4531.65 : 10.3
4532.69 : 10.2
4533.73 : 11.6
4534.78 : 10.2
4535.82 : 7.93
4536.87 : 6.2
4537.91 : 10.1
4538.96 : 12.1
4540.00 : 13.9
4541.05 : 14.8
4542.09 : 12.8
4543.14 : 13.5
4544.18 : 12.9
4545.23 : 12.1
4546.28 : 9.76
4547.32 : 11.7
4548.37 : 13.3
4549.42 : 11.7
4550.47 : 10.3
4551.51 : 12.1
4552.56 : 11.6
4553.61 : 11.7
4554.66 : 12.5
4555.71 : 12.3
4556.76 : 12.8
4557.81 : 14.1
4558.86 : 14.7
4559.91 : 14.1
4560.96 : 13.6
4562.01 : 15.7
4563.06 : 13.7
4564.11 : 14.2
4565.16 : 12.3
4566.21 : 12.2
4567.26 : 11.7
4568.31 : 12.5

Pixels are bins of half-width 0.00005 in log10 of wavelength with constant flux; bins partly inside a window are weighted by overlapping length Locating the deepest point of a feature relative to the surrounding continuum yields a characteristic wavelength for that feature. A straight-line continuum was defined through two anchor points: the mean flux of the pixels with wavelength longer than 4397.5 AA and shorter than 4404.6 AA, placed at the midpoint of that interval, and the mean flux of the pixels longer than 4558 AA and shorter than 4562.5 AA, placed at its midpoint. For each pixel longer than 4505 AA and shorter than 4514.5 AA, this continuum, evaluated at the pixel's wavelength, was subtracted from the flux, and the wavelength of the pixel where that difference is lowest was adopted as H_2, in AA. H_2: 4513.94 AA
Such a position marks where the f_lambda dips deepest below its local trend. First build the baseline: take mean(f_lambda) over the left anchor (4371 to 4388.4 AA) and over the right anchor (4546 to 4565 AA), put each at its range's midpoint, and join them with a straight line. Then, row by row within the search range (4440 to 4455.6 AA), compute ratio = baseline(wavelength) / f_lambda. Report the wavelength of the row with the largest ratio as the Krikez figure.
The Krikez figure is 4455.08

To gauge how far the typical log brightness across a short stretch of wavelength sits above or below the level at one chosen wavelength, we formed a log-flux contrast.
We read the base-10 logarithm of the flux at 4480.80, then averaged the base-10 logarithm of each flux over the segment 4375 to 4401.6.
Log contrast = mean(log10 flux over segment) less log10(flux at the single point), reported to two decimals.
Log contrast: -0.10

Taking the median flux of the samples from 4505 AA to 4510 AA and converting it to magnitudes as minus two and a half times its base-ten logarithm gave -2.82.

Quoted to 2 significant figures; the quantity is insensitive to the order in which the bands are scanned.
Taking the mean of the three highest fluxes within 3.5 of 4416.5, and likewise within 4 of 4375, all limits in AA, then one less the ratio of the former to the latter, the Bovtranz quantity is -0.18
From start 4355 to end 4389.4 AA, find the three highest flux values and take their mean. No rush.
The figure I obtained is 12.8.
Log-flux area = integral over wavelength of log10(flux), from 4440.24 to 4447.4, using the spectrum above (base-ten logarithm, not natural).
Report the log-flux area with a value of 7.40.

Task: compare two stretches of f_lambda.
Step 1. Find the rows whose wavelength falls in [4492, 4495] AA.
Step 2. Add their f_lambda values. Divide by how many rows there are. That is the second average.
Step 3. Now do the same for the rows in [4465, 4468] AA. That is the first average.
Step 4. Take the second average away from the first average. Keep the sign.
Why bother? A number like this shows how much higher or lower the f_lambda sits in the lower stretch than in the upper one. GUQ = -1.7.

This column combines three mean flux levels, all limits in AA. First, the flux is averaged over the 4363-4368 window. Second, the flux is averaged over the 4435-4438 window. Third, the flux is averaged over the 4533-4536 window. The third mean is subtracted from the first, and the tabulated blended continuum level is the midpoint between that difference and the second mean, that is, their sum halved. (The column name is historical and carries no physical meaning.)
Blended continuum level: 4.1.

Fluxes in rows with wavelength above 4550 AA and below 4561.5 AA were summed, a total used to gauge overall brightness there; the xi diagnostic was 140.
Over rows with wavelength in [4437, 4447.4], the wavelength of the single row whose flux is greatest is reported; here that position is 4445.86 AA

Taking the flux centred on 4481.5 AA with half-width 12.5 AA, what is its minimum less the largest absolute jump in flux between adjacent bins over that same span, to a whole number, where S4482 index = 4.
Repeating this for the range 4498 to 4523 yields 6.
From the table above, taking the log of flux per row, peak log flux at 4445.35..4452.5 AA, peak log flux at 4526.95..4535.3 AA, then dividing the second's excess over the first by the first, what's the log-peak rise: -0.036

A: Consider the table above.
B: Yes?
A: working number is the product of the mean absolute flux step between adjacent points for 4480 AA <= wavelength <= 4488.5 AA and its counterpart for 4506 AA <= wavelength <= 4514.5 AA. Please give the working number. 1.80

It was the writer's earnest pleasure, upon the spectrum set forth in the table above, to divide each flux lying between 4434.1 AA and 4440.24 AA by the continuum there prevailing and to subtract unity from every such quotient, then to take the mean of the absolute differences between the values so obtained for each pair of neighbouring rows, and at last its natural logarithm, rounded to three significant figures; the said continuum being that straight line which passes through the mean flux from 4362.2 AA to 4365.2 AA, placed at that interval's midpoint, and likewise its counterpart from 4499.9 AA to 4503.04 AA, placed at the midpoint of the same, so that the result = -1.53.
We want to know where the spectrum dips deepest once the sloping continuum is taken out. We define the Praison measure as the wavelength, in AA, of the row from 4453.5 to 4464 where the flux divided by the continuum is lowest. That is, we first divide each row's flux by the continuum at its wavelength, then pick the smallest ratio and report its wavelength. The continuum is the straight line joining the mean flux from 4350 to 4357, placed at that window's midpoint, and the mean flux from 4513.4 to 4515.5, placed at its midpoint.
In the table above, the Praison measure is 4456.11 AA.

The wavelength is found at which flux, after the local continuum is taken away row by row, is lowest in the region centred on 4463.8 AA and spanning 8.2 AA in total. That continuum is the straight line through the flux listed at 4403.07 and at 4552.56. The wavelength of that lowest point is 4462.27 AA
